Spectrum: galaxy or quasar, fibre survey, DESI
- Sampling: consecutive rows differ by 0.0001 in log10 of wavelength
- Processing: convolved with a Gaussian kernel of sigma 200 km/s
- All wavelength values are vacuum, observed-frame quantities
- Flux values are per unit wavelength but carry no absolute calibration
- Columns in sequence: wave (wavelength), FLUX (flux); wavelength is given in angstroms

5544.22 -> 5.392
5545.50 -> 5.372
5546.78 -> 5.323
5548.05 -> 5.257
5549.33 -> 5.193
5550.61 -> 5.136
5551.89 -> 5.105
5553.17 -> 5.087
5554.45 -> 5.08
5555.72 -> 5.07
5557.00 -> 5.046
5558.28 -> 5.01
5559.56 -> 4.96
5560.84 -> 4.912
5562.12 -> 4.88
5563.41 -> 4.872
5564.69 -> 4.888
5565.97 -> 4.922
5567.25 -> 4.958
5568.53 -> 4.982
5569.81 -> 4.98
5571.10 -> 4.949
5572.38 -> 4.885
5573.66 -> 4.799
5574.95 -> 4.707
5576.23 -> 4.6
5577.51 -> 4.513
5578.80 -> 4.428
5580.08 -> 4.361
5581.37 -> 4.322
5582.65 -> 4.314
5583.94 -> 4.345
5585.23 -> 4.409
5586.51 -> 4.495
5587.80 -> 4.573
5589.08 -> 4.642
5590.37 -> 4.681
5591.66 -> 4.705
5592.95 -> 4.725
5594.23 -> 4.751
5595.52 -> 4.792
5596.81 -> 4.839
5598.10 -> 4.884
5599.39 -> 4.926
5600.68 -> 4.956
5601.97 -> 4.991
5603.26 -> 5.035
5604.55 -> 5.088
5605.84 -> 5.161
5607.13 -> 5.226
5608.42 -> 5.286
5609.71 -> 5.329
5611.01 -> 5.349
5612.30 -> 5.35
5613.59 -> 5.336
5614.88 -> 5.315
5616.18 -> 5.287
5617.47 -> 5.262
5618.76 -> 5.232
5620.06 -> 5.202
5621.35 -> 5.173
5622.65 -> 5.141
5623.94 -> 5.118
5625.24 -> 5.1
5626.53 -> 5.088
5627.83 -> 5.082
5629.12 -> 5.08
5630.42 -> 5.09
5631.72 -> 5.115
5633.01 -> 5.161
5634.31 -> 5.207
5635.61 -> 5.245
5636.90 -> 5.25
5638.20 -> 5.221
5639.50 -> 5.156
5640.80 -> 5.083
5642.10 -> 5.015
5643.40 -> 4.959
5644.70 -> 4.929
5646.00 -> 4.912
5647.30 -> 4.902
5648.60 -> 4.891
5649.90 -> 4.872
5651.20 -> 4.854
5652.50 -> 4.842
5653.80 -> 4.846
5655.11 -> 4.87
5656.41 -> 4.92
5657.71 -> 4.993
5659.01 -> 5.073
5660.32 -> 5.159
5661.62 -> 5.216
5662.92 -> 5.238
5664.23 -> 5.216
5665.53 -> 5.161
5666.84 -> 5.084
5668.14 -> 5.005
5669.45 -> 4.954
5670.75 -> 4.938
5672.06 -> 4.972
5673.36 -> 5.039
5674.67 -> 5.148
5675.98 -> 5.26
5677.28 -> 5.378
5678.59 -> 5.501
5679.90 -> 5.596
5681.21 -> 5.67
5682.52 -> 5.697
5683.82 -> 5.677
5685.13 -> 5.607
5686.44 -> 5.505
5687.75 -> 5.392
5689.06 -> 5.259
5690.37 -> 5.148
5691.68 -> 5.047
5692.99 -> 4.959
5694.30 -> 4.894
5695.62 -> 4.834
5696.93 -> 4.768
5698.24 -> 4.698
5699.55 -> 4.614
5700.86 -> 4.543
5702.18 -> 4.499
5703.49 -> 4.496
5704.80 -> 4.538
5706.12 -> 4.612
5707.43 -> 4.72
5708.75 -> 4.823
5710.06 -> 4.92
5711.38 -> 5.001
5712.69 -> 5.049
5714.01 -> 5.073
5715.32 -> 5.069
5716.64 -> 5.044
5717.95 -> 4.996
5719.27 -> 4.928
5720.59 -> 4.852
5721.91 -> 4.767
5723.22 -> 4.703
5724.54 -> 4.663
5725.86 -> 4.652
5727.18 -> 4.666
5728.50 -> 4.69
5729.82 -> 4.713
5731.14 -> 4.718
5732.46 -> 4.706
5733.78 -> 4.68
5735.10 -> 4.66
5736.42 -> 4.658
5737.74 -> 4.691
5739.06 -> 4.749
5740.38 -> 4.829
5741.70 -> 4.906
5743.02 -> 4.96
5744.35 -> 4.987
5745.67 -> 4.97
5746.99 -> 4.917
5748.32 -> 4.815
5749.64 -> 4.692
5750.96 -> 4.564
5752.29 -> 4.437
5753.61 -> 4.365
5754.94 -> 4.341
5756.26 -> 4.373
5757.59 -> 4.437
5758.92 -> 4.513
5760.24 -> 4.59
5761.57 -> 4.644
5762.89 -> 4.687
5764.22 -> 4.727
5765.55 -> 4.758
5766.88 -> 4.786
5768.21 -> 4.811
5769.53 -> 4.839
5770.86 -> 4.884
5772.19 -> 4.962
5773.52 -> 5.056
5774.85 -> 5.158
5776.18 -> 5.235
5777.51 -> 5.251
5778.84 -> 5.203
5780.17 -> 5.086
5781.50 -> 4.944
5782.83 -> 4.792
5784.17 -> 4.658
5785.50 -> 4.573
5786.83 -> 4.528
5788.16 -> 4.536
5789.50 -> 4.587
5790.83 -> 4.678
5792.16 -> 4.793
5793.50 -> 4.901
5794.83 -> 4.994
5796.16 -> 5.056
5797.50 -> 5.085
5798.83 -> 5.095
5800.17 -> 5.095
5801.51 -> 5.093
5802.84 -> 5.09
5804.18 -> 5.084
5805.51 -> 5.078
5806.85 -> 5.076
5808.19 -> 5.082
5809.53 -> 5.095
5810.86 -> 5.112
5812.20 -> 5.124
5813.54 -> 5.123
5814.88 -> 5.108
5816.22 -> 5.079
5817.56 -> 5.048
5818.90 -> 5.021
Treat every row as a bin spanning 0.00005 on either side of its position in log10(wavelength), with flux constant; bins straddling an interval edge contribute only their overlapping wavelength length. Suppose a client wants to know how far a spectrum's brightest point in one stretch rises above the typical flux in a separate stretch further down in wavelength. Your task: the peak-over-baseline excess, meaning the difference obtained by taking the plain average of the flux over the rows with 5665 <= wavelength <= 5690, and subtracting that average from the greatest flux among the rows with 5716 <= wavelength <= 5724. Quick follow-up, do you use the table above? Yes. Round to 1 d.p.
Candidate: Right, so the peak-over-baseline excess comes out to -0.3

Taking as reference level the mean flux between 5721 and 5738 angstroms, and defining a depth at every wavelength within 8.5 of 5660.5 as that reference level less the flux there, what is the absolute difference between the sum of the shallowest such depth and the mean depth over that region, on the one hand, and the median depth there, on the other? 0.52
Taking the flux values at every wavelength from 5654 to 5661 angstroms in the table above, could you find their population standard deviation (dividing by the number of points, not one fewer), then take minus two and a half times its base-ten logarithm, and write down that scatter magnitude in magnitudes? 2.5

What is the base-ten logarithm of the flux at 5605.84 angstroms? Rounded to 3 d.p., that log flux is 0.713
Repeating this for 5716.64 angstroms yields 0.703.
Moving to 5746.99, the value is 0.692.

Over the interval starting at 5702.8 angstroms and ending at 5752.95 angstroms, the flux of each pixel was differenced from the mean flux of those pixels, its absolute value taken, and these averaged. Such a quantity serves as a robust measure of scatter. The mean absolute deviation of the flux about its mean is 0.145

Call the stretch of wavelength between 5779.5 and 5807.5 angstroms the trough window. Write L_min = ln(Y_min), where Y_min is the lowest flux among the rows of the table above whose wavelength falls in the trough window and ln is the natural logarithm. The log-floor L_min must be 1.51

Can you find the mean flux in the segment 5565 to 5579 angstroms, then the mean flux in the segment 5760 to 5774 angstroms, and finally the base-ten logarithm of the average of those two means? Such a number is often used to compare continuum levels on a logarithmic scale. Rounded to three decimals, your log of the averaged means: 0.681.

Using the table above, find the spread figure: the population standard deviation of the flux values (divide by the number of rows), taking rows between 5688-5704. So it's 0.25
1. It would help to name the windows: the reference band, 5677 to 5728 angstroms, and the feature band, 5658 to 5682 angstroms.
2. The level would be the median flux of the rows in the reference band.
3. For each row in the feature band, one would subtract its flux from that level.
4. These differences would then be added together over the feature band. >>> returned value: -5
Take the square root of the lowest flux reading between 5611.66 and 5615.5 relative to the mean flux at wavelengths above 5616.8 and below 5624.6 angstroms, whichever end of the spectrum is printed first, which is 1.01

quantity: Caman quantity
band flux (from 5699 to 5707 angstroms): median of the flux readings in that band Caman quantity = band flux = 4.54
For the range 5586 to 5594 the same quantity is 4.66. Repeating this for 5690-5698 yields 4.93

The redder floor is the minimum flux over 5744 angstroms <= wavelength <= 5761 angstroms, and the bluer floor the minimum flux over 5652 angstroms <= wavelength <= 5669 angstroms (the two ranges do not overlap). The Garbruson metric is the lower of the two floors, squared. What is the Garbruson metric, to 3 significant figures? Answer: 18.8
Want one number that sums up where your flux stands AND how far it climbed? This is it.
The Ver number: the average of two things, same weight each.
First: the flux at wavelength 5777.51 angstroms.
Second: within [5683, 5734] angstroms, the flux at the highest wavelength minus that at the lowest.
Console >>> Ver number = 2.13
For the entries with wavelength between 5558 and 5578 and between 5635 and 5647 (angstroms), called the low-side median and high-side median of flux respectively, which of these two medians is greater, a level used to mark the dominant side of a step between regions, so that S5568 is 5.08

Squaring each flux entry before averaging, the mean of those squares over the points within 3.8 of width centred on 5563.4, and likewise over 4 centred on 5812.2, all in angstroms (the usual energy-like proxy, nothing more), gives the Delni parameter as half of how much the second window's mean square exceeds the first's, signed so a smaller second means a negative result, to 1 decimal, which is 1.2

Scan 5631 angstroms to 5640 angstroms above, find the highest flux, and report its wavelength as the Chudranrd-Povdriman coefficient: 5636.90 angstroms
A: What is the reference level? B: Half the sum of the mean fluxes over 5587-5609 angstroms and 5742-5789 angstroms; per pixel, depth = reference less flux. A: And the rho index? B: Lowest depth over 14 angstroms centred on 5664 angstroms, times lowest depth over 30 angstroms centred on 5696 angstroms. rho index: 0.35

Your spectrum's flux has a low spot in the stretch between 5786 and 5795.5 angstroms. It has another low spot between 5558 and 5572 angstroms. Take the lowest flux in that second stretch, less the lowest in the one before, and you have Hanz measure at 0.34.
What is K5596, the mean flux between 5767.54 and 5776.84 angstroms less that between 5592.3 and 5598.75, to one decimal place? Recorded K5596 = 0.2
